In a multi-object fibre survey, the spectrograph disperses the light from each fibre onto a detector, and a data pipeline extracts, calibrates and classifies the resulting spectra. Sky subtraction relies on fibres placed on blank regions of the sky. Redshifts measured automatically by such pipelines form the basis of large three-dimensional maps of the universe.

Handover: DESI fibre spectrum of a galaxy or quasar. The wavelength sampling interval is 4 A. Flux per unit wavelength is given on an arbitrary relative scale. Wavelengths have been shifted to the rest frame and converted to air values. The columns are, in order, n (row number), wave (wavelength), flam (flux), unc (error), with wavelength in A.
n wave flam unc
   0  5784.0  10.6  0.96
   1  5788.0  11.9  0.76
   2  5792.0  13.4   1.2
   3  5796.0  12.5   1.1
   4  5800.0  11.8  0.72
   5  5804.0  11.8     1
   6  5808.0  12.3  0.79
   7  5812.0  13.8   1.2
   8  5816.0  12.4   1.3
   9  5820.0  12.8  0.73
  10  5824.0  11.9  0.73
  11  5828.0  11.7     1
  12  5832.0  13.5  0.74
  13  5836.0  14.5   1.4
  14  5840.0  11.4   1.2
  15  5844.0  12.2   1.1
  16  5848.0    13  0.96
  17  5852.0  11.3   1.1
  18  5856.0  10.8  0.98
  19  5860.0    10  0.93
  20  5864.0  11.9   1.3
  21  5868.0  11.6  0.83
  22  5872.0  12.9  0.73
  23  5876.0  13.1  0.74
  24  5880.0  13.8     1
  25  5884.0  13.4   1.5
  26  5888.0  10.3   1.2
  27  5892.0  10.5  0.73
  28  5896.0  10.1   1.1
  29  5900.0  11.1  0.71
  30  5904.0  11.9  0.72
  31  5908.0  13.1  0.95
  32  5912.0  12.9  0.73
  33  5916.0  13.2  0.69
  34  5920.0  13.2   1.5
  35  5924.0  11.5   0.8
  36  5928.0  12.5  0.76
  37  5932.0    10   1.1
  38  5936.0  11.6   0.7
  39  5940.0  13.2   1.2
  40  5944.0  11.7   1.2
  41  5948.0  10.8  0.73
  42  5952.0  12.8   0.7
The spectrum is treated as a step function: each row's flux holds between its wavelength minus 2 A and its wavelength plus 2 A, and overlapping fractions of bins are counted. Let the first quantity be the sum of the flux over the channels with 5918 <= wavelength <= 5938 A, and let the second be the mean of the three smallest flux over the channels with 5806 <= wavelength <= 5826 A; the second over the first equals 0.207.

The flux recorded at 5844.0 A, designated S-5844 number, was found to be 12.2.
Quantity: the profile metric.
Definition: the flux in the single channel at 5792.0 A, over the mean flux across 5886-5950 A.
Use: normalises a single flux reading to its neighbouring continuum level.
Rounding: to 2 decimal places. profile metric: 1.14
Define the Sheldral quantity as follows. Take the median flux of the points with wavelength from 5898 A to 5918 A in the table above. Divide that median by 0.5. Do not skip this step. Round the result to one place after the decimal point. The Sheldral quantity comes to 25.8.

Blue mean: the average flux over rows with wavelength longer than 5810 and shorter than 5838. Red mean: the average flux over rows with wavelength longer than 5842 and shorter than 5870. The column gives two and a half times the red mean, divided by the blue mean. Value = 2.230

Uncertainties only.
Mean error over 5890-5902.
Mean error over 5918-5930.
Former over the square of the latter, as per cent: 81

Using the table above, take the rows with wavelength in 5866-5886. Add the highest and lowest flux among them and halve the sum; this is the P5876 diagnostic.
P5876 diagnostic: 12.7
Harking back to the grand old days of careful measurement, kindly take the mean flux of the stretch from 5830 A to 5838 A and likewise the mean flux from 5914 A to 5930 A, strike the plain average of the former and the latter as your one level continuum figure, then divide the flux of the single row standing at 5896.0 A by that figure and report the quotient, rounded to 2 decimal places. 0.76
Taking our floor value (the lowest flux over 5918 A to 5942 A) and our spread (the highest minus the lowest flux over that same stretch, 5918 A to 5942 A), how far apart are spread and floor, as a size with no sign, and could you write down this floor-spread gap 6.8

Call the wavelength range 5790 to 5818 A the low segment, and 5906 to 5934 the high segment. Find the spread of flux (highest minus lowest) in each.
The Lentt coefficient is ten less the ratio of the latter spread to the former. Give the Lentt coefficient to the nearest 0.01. 8.40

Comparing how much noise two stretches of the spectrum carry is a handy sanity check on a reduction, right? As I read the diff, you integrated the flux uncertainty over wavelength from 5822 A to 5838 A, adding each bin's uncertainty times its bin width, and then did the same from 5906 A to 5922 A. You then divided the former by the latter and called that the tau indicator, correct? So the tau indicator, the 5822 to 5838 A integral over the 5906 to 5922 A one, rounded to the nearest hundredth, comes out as 1.00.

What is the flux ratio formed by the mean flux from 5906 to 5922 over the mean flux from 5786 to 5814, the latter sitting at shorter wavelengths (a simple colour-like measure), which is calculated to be 1.05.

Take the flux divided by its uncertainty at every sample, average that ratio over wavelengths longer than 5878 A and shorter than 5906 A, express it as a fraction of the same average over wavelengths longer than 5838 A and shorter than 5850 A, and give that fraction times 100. 109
